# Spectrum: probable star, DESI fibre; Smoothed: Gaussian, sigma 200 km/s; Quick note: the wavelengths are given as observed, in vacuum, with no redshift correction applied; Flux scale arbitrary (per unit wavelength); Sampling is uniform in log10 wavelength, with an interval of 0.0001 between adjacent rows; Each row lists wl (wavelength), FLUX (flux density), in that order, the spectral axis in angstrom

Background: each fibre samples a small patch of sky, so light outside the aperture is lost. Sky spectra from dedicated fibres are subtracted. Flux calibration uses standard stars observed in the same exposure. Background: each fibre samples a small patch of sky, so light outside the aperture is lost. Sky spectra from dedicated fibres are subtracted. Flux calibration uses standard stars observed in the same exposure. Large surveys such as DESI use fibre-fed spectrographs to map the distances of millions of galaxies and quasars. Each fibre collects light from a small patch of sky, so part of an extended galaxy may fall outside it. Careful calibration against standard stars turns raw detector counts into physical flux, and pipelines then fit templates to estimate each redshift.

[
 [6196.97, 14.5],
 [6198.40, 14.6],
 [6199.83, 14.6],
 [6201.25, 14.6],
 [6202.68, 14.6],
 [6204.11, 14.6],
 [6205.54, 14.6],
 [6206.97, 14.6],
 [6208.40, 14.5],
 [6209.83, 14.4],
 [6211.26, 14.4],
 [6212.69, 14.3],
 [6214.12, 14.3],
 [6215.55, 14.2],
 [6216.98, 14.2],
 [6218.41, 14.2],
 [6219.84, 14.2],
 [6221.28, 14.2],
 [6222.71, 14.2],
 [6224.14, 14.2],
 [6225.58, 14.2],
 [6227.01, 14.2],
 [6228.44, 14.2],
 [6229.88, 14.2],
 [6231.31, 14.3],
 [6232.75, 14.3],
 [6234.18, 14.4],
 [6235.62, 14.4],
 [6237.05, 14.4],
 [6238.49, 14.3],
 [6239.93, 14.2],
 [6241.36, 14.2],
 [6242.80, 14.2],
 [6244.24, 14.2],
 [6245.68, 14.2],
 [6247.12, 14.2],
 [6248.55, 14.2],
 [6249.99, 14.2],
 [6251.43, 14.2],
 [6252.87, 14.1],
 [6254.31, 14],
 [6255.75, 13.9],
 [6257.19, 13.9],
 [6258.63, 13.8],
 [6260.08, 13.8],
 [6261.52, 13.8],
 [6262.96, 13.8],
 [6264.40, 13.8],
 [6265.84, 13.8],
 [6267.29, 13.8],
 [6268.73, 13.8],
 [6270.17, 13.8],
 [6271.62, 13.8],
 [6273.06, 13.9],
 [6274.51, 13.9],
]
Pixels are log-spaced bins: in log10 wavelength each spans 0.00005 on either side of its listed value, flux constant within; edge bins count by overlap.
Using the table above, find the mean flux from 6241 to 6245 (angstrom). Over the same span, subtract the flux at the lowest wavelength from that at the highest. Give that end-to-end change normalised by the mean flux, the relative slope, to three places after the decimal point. 0.000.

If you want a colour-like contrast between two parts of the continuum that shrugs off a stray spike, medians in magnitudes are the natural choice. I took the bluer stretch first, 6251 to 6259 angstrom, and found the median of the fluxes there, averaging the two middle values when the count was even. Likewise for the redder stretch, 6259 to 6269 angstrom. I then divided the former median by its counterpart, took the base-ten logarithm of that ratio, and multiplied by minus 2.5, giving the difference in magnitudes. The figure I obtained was -0.012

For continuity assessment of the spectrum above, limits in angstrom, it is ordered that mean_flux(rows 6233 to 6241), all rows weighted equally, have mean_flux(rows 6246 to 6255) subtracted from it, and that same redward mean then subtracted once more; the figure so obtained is -14.0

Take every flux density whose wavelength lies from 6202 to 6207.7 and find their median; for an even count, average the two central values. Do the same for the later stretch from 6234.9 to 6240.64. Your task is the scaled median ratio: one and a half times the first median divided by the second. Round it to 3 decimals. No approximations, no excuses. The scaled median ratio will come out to 1.526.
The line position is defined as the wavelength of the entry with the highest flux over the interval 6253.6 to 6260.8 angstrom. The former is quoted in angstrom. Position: 6254.31 angstrom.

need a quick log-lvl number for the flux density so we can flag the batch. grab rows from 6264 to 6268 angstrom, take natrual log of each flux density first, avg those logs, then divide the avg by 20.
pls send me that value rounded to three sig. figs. 0.131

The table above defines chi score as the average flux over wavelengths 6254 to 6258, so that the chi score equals 13.9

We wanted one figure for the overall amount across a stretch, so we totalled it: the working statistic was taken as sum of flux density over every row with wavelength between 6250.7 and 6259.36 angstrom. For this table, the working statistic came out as 83.9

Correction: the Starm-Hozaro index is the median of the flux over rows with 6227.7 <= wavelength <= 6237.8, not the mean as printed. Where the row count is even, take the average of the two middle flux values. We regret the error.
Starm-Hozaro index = 14.3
